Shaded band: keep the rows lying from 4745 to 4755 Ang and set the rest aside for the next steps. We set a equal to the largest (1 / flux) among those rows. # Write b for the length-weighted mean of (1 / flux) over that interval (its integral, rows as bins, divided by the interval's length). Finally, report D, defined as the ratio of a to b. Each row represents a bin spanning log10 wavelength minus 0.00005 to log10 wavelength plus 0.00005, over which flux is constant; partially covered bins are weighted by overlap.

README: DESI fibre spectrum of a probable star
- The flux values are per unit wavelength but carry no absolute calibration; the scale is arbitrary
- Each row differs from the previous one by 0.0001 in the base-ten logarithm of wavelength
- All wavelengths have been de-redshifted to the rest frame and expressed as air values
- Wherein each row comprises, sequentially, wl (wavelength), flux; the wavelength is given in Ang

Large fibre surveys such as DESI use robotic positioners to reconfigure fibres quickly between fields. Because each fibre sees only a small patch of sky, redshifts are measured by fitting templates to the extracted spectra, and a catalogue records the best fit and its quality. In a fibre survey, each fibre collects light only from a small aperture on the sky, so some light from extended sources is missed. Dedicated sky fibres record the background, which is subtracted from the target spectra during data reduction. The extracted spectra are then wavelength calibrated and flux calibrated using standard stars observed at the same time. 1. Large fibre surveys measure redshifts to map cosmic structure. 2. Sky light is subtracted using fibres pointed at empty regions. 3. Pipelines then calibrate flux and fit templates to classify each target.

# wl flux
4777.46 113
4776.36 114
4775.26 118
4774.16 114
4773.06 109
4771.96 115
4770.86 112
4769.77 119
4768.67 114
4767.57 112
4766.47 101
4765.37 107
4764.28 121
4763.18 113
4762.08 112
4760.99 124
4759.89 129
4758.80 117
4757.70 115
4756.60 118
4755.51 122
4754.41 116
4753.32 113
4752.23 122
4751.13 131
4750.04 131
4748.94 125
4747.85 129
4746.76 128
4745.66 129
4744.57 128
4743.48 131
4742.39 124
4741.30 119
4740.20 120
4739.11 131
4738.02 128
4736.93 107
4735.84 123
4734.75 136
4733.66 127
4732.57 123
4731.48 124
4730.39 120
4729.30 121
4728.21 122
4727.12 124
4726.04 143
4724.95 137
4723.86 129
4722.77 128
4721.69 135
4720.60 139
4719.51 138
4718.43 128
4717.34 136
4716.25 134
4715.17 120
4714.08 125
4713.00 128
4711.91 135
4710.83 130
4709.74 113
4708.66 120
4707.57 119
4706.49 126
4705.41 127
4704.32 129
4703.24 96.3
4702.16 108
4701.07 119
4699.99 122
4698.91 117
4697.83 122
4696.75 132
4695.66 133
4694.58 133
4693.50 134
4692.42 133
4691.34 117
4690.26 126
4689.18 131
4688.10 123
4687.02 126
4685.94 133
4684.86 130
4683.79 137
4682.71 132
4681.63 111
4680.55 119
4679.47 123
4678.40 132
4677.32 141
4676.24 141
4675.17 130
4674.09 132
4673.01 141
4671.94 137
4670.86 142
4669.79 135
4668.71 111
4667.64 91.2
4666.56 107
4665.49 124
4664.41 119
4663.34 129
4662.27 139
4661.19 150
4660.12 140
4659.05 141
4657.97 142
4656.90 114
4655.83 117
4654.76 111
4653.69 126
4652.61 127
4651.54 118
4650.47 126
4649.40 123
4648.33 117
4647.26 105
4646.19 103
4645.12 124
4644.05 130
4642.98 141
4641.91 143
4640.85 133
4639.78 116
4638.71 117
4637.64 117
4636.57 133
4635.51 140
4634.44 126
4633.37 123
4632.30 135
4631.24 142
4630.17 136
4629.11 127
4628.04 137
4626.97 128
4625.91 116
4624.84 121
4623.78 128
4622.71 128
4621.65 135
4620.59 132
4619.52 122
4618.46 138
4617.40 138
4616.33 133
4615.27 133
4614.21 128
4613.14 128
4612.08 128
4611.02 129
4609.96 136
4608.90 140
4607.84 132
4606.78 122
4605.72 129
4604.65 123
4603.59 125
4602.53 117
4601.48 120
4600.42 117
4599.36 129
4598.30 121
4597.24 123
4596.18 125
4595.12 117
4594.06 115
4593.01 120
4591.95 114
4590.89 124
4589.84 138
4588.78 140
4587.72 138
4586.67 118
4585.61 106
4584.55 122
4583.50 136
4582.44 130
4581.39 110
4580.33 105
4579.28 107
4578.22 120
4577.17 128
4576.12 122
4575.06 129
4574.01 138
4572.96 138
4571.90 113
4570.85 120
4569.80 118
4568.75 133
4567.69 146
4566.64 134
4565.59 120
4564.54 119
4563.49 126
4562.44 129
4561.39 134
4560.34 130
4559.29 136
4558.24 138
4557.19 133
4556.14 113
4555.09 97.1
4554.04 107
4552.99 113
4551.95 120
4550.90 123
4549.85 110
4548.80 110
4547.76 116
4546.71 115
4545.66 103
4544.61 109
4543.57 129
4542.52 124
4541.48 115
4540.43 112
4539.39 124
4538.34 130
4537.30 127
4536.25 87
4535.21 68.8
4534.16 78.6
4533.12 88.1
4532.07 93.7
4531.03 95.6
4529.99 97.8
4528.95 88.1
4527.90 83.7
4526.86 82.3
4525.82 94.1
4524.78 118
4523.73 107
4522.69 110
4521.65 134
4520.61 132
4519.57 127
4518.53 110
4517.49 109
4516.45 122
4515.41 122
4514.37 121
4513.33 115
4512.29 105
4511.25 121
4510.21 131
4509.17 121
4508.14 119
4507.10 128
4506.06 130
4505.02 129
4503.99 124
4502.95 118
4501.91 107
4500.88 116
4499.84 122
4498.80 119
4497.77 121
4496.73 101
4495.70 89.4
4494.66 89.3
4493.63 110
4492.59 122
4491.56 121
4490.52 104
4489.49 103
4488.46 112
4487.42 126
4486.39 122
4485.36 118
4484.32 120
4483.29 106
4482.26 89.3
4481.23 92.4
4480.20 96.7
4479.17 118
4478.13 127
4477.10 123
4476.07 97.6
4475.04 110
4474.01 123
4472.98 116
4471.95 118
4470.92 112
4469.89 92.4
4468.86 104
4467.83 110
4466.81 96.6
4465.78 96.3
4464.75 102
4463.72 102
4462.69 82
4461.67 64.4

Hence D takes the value 1.10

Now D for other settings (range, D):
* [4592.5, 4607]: 1.06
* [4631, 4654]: 1.21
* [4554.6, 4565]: 1.28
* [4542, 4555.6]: 1.16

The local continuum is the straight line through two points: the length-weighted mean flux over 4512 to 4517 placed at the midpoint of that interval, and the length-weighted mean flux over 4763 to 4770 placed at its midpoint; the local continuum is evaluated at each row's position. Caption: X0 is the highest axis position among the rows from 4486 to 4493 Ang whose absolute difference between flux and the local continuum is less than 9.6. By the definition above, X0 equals 4492.59 Ang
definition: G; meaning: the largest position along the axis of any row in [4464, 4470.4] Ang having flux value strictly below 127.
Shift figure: 4469.89 Ang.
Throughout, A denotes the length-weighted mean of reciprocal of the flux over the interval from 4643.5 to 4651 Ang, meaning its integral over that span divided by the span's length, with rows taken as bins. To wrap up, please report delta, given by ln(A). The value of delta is -4.77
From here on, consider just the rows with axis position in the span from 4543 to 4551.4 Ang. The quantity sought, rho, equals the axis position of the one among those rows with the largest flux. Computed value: 4543.57 Ang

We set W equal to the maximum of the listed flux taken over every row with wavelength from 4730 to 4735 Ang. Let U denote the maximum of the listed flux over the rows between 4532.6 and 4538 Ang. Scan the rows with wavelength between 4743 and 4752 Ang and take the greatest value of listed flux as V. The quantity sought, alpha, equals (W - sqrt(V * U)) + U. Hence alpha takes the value 134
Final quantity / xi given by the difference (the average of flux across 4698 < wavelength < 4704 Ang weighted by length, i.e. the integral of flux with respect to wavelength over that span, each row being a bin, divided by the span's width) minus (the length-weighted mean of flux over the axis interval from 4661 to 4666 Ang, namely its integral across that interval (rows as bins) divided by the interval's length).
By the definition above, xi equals -17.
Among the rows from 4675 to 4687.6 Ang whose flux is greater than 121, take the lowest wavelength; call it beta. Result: 4675.17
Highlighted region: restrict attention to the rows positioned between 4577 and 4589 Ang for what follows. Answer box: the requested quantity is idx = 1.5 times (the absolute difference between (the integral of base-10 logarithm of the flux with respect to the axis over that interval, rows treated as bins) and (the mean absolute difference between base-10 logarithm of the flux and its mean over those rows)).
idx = 37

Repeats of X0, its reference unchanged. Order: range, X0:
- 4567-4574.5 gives 4571.90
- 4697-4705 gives 4702.16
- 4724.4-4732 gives 4730.39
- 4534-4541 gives 4540.43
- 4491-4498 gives 4497.77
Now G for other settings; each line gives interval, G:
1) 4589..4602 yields 4601.48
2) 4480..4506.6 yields 4503.99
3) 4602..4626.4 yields 4625.91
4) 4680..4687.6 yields 4687.02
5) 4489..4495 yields 4494.66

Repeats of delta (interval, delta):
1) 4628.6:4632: -4.90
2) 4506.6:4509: -4.81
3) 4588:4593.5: -4.84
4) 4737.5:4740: -4.85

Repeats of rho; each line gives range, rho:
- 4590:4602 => 4599.36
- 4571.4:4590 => 4588.78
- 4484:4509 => 4506.06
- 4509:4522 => 4521.65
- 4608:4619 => 4608.90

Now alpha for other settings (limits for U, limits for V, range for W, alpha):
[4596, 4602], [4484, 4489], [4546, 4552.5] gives 125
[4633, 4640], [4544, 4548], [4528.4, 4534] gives 110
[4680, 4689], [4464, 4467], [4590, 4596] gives 143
